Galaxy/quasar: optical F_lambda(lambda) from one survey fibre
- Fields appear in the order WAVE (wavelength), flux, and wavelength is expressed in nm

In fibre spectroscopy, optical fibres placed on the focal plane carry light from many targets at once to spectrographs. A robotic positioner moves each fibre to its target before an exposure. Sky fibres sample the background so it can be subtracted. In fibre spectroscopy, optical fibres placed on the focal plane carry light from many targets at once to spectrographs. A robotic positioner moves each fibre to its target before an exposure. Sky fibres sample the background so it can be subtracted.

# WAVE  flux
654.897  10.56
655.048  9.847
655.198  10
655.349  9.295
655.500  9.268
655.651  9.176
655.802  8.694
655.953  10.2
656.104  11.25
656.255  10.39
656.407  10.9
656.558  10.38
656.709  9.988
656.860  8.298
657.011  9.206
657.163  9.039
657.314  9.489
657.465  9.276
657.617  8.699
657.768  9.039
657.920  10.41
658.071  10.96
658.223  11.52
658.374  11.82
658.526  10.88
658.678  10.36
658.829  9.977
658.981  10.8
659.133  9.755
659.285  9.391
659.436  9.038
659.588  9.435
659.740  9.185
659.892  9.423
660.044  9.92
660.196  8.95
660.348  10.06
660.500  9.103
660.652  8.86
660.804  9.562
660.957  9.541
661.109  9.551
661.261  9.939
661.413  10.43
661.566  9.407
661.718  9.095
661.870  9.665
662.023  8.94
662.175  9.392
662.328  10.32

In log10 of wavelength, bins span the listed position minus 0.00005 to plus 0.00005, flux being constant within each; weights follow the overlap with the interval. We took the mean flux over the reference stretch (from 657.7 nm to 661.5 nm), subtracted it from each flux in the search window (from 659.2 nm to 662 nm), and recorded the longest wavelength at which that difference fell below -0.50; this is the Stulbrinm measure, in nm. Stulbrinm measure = 661.718 nm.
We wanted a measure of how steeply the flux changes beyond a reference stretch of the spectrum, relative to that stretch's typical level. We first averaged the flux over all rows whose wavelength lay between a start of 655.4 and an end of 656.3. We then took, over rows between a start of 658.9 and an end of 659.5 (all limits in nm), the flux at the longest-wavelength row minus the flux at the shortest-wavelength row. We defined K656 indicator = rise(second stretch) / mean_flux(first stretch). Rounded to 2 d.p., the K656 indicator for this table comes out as -0.18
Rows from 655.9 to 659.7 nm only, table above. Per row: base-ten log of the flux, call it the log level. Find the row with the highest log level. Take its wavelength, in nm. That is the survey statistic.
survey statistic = 658.374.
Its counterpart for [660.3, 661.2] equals 660.348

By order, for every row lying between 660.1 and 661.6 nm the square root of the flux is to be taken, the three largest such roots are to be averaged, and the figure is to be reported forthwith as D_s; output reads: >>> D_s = 3.18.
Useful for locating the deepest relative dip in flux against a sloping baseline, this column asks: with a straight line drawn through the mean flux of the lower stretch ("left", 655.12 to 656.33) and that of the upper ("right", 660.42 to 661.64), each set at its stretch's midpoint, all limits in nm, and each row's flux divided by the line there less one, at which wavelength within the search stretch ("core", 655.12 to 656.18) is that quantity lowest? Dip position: 655.802 nm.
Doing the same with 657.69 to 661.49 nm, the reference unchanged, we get 660.652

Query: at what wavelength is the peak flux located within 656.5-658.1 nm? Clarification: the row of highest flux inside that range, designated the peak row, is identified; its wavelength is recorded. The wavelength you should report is 658.071 nm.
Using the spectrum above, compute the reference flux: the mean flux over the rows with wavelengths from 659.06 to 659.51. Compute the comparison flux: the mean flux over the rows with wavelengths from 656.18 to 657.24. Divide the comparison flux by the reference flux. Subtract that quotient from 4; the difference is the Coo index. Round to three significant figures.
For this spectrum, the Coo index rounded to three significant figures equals 2.96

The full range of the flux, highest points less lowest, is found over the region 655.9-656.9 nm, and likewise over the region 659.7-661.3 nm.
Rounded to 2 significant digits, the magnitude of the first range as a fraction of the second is 2.5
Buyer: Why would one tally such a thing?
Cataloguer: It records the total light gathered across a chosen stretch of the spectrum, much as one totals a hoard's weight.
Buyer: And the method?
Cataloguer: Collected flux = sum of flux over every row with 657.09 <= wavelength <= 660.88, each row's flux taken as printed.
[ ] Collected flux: 245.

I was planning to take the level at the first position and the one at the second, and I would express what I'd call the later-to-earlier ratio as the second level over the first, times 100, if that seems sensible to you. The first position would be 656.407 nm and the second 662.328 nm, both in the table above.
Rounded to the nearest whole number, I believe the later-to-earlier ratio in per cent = 95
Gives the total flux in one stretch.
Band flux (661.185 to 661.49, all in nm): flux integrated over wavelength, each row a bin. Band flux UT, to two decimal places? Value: 3.10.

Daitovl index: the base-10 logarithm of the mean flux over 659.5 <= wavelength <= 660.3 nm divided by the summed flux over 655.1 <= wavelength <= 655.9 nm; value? -0.69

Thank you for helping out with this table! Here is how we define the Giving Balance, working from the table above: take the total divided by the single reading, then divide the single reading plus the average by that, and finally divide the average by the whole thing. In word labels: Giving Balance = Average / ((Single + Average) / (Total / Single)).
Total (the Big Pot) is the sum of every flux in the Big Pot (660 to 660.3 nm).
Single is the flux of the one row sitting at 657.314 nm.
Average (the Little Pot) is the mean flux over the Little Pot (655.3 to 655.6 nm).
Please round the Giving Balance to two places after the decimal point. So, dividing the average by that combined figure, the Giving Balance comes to 0.98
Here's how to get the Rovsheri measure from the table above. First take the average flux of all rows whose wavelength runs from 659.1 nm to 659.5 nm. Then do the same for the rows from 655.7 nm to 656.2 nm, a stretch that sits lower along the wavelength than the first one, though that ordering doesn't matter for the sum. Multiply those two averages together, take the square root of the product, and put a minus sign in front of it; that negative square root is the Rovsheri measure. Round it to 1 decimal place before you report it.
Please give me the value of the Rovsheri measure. -9.7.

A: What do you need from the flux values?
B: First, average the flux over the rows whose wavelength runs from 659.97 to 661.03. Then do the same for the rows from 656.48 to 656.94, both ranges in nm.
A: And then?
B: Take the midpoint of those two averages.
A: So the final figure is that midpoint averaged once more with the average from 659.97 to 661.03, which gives 9.5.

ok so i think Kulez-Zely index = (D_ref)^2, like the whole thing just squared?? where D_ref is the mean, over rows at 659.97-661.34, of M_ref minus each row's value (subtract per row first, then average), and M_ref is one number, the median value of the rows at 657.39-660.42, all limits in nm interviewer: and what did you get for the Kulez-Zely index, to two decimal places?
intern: 0.11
